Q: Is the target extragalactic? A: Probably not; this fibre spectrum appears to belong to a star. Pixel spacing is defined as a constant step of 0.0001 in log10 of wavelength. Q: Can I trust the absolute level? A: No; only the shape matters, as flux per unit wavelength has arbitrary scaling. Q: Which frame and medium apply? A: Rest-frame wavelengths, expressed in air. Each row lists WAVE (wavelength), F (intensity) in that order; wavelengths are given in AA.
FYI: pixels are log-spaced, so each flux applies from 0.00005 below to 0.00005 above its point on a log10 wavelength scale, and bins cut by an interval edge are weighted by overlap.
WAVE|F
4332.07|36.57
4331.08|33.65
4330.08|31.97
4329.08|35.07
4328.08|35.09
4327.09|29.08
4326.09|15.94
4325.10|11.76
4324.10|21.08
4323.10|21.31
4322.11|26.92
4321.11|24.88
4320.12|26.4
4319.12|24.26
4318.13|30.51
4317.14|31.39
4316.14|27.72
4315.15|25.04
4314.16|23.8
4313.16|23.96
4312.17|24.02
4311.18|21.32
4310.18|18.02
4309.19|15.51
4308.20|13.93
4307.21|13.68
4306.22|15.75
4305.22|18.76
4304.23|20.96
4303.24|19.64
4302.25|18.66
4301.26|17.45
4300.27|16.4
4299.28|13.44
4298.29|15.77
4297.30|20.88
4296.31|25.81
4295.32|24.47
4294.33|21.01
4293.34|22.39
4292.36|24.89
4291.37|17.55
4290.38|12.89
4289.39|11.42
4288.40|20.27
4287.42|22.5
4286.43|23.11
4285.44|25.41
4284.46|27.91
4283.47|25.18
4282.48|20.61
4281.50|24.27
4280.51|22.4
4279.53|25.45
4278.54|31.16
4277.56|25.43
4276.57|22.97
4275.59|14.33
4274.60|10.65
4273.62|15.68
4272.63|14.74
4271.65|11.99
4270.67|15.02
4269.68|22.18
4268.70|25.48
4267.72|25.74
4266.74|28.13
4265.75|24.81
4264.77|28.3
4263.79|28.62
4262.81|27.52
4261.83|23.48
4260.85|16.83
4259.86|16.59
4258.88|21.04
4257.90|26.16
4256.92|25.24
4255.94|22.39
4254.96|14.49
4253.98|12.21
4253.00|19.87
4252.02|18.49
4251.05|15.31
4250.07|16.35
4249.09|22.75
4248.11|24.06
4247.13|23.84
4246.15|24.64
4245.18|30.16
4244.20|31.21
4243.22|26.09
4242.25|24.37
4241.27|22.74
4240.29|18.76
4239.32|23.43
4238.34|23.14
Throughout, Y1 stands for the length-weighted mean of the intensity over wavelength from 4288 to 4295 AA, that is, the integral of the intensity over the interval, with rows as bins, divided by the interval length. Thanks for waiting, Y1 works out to 18.7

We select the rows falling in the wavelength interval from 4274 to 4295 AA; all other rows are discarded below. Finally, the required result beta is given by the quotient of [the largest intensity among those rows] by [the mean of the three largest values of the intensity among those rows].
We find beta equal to 1.11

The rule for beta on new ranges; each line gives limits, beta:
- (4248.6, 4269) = 1.01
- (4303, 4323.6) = 1.05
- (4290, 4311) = 1.03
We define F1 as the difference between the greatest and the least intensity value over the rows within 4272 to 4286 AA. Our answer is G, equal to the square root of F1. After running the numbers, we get 4.5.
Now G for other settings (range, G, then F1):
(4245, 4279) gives 4.5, 21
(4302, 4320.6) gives 4.2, 18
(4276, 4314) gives 4.4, 20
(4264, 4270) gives 2.5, 6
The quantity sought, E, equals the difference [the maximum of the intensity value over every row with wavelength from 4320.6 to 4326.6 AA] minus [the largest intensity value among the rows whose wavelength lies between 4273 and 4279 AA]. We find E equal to -4.2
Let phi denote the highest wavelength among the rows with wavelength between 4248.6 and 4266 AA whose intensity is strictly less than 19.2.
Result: 4260.85 AA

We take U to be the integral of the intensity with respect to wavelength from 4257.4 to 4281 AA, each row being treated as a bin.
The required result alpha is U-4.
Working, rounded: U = 516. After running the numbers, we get 512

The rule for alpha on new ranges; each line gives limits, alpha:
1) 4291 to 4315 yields 466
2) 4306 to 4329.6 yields 546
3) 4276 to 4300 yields 521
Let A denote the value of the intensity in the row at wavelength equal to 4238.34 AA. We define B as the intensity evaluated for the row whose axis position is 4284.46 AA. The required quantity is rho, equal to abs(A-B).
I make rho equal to 4.8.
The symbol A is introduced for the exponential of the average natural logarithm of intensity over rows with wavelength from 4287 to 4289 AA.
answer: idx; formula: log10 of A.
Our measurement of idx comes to 1.33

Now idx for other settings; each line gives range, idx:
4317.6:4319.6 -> 1.43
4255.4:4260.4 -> 1.34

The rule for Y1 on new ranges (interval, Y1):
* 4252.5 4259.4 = 20.2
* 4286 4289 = 21.6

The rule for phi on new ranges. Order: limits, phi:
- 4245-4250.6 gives 4250.07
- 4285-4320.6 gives 4310.18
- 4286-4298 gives 4291.37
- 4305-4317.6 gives 4310.18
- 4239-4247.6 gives 4240.29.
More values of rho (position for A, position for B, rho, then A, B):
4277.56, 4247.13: 1.6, 25.43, 23.84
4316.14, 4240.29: 9.0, 27.72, 18.76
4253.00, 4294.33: 1.1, 19.87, 21.01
